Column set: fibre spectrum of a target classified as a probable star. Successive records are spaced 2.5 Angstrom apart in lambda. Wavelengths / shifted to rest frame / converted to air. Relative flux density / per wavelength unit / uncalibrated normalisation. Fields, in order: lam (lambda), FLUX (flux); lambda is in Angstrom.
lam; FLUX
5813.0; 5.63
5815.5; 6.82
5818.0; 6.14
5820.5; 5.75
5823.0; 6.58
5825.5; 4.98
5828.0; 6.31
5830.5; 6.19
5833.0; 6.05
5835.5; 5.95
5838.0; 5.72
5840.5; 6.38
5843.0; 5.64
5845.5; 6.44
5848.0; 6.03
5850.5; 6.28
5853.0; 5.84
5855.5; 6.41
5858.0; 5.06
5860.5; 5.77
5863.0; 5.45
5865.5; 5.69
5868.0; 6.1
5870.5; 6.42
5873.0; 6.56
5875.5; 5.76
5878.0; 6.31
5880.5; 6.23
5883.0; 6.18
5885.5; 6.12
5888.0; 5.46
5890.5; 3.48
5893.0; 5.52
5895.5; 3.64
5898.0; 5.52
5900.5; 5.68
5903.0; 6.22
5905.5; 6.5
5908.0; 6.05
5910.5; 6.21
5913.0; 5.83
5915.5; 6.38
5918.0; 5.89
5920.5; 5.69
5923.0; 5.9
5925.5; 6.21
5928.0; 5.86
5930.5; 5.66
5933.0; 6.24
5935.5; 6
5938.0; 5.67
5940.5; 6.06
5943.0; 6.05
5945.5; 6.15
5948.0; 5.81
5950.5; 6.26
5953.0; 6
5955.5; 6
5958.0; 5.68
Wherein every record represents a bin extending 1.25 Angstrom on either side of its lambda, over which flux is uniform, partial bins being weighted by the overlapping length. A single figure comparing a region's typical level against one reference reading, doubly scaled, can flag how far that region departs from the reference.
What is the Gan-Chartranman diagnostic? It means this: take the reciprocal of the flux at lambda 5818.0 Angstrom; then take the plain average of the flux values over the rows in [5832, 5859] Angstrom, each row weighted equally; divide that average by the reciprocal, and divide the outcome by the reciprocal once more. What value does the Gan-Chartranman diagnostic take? 226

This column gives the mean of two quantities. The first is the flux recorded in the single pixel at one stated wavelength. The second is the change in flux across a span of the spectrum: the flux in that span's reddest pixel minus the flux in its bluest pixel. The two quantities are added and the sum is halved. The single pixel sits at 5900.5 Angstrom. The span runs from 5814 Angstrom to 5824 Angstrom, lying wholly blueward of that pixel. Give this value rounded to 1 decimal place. 2.7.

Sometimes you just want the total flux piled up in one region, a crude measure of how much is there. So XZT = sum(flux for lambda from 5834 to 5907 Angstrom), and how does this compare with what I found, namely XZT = 168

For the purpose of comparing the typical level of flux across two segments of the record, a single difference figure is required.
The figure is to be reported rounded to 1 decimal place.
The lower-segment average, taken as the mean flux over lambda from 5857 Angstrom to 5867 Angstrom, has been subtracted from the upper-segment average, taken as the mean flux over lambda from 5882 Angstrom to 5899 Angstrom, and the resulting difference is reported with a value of -0.4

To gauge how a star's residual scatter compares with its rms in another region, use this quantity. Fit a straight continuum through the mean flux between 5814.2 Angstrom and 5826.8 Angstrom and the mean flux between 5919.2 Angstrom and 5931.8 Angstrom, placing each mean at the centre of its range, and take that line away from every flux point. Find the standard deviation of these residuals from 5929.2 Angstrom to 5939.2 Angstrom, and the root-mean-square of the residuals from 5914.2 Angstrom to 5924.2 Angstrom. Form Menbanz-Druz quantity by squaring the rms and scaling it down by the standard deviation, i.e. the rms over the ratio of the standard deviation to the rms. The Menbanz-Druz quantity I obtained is 0.3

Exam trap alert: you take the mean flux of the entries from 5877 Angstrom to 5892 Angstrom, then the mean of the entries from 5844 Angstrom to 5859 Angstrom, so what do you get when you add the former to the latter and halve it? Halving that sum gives 5.82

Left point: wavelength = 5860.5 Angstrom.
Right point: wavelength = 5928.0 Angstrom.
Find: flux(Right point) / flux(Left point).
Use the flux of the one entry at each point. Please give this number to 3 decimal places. 1.016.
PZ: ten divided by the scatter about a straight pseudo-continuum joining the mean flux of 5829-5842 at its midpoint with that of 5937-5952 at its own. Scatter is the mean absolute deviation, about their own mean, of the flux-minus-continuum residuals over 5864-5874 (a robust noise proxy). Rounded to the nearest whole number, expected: 33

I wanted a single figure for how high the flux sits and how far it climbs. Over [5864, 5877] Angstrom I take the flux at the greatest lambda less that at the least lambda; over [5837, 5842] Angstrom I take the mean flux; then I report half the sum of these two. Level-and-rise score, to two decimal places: 3.06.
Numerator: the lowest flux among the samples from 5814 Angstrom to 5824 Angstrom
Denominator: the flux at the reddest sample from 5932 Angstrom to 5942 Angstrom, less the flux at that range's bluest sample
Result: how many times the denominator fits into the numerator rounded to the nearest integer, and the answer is -32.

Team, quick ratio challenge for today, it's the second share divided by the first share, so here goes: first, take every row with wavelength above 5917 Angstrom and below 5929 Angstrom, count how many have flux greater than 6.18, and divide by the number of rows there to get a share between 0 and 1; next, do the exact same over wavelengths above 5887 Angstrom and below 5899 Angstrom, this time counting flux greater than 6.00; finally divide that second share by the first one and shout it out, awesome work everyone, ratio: 0.0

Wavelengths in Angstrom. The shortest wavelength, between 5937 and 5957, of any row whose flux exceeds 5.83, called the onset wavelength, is 5940.5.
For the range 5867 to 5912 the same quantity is 5868.0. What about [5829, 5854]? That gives 5830.5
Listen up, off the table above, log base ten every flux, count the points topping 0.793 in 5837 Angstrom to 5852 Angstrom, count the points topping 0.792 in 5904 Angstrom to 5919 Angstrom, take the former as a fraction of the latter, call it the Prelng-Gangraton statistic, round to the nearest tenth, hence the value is 1.0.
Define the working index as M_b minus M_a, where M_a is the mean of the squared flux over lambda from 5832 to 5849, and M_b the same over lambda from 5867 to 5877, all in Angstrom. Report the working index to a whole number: 2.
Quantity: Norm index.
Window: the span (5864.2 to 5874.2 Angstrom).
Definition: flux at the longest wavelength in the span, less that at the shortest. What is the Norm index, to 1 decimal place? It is 0.9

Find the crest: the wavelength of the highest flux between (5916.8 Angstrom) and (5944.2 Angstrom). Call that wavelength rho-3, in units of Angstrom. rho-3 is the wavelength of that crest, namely 5933.0 Angstrom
